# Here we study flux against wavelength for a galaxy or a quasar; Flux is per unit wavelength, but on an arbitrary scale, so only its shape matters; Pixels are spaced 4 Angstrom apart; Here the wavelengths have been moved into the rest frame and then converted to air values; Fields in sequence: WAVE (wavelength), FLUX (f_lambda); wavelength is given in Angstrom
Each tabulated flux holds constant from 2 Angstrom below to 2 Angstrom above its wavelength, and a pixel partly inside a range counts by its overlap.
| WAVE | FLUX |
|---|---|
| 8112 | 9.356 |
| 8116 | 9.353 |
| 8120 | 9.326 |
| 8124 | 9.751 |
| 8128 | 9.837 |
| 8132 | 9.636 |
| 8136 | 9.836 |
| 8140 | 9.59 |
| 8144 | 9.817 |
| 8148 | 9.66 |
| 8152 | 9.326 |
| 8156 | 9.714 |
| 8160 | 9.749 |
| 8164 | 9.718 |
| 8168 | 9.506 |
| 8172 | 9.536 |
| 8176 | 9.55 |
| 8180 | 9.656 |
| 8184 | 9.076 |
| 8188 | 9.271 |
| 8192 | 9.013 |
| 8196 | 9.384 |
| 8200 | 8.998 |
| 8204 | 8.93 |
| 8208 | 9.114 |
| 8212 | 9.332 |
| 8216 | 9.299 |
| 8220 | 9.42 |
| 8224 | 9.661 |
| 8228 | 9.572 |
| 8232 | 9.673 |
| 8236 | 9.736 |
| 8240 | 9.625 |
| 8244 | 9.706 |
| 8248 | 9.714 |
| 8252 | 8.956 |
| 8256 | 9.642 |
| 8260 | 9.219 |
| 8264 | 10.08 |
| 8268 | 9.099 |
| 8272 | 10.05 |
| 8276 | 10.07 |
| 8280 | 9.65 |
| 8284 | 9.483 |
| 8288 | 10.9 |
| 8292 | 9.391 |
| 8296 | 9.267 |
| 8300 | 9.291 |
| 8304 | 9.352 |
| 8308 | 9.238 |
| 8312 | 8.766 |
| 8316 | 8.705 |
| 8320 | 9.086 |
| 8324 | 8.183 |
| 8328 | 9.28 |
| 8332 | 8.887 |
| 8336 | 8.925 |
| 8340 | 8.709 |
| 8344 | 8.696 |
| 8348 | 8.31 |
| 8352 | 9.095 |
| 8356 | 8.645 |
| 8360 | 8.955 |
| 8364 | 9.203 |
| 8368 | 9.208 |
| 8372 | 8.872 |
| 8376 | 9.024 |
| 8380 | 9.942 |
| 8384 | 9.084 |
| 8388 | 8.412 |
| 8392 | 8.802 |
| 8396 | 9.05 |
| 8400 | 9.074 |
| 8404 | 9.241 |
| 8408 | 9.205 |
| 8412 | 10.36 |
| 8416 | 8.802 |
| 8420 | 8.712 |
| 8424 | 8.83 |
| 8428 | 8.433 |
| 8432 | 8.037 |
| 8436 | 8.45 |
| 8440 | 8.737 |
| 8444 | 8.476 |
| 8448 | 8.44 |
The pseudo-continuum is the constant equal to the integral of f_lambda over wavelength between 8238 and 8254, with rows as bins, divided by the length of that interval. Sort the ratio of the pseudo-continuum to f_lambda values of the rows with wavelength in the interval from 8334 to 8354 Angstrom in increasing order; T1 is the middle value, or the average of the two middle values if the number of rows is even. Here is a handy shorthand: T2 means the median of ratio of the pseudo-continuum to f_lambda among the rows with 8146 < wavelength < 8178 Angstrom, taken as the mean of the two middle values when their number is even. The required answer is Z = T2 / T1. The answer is 0.91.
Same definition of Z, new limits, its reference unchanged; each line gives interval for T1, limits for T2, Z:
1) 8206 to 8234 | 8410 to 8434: 1.08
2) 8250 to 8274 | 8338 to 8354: 1.08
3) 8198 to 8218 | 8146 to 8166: 0.94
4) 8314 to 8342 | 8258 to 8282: 0.90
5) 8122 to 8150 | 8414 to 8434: 1.12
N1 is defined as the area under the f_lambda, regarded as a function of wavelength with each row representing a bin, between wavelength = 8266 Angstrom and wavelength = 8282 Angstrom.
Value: 155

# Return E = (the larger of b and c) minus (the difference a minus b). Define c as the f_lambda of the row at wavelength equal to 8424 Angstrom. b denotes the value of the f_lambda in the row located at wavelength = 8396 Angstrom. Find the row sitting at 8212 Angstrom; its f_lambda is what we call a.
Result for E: 8.8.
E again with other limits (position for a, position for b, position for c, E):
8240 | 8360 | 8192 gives 8.3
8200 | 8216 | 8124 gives 10.1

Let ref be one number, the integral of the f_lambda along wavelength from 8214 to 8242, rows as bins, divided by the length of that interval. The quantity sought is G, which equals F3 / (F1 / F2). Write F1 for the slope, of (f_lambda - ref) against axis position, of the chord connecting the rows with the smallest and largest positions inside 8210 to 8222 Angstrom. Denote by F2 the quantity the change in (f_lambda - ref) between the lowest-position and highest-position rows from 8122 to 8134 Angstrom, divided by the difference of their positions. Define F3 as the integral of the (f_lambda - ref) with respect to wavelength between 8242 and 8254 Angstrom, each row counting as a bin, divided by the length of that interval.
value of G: 0.1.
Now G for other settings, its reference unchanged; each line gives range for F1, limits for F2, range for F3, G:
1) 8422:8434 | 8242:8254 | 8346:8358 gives -0.8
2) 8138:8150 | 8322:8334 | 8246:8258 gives -1.3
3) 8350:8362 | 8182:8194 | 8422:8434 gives -0.5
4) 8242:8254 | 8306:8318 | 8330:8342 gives -0.5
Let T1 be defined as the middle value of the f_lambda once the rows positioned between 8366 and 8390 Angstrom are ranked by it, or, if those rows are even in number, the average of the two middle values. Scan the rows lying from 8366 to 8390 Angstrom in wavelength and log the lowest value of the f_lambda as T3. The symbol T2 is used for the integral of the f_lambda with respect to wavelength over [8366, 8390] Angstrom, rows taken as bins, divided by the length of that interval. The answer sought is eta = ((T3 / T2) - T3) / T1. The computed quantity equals -0.827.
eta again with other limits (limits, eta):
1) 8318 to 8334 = -0.808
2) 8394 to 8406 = -0.888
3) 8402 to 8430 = -0.850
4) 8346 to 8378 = -0.821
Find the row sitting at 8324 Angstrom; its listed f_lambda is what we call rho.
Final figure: 8.183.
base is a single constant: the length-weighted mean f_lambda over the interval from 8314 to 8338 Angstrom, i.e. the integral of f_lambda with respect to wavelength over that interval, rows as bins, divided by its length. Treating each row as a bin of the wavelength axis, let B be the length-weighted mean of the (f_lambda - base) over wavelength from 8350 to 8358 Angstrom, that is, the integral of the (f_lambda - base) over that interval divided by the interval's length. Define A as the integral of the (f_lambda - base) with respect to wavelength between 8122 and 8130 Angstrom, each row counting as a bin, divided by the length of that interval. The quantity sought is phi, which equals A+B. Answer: 1.0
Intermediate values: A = 0.95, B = 0.0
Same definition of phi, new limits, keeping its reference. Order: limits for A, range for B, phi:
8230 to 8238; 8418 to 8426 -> 0.8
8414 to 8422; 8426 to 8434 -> -0.7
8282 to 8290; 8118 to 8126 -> 2.0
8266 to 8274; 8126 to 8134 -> 1.6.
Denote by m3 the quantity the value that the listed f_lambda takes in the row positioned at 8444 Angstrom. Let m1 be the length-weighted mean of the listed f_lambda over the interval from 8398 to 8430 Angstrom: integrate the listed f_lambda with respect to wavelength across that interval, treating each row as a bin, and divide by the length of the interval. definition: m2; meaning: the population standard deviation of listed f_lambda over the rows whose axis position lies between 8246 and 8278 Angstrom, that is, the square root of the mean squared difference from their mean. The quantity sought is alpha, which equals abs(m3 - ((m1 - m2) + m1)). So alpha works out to 9.3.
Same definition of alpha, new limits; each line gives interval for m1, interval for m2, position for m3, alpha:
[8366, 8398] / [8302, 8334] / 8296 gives 8.5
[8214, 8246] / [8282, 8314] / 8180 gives 8.9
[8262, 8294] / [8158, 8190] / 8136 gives 9.6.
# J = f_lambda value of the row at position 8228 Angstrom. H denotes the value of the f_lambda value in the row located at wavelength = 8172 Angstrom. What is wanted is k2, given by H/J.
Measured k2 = 1.00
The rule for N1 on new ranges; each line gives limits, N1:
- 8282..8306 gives 231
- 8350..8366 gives 144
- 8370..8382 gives 111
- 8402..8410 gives 74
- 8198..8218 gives 183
